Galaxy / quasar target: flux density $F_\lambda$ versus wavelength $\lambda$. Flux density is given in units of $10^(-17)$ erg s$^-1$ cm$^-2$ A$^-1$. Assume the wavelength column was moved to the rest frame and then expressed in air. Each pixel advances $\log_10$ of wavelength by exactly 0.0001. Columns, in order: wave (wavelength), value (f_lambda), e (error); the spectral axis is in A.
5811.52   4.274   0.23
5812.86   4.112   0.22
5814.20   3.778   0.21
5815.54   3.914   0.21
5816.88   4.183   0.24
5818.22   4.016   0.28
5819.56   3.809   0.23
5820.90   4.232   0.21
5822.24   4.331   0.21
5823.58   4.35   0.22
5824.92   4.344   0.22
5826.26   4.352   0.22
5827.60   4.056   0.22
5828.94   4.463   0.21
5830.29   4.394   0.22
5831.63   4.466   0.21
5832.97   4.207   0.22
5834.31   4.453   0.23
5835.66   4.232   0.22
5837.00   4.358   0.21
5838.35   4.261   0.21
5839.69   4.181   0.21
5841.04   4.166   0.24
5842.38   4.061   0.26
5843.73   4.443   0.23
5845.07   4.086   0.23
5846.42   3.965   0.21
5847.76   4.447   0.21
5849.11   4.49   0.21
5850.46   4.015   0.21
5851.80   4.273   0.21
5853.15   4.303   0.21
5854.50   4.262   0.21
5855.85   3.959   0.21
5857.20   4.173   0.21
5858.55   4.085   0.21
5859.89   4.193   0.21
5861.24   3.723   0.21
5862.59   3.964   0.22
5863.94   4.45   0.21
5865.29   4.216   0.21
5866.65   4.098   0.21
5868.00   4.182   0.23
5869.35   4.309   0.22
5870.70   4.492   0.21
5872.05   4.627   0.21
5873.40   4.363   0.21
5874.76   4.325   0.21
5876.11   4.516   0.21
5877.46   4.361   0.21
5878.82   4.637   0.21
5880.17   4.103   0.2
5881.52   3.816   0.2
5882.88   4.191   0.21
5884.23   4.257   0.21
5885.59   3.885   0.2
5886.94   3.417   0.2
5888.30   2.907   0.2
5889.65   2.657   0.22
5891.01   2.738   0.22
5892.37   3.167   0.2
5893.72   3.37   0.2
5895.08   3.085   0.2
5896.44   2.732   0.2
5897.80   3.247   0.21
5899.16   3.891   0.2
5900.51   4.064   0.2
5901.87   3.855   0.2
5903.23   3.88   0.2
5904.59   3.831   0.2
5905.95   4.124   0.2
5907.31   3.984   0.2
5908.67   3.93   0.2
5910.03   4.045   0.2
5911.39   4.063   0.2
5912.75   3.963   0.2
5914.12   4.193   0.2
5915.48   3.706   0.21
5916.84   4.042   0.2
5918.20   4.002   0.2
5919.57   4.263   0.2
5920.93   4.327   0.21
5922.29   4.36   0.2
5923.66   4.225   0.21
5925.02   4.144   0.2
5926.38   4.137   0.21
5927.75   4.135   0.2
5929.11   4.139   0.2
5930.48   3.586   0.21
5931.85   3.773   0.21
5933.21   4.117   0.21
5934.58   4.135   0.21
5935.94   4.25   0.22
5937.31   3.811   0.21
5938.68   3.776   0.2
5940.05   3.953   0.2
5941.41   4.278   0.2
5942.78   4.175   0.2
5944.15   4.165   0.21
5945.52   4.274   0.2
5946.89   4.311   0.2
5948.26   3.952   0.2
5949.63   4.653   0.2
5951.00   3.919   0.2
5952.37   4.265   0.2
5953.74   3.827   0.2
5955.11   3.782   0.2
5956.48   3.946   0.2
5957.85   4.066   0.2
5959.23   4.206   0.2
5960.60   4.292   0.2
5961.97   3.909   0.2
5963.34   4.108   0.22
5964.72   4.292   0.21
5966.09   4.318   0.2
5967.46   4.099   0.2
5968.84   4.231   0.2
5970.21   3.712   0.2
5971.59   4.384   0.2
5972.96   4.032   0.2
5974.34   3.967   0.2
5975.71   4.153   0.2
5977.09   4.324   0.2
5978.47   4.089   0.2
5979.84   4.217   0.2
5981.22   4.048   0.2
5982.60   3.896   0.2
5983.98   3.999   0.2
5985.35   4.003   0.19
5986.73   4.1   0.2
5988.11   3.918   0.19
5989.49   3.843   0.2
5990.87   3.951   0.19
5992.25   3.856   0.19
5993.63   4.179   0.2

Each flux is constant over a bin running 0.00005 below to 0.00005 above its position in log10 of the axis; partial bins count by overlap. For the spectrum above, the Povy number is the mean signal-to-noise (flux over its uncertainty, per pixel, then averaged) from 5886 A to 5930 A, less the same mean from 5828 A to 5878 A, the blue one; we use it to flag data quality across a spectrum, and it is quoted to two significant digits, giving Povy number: -1.2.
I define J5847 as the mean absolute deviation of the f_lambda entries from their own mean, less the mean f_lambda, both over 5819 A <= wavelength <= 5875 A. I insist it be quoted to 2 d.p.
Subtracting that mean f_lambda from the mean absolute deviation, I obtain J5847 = -4.09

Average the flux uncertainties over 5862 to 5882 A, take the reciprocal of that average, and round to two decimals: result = 4.73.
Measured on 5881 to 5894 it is 4.85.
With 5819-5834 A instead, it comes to 4.60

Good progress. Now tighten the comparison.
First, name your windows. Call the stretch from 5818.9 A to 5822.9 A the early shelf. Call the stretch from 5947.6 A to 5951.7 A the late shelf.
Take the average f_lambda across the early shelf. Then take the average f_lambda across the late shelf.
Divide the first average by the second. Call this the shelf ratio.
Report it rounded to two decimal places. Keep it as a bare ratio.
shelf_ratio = 0.99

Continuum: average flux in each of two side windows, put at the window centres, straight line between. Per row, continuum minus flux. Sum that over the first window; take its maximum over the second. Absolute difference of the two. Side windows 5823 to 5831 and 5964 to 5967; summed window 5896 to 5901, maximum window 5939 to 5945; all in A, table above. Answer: 3.0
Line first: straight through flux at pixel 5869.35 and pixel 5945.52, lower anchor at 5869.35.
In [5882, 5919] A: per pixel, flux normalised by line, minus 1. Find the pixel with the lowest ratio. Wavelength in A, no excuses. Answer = 5889.65 A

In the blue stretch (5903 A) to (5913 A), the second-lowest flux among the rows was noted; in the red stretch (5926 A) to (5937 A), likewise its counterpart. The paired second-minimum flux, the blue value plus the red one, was 7.7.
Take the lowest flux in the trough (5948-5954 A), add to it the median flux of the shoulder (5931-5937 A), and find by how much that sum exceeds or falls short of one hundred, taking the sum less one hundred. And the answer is -92.0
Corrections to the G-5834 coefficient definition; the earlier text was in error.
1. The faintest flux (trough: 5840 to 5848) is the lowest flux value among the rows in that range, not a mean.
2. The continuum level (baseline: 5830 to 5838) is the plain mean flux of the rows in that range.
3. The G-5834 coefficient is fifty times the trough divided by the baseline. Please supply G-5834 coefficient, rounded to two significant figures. 46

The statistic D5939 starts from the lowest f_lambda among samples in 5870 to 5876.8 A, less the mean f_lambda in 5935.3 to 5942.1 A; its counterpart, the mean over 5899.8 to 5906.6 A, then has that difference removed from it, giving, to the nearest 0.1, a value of 3.6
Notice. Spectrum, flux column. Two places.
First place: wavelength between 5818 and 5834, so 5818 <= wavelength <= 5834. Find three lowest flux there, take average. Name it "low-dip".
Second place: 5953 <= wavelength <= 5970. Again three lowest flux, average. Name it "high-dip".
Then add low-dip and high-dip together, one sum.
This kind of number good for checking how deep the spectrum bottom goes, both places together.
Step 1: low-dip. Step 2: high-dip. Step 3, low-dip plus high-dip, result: 7.80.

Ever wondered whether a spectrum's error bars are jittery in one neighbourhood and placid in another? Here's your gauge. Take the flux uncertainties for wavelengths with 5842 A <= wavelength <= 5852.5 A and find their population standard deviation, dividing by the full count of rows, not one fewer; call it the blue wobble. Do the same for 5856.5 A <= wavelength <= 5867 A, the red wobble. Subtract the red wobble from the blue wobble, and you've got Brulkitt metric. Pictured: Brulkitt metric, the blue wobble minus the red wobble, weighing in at 0.014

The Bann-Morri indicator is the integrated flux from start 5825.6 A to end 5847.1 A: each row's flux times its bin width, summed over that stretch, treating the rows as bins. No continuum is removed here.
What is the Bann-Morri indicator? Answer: 91.6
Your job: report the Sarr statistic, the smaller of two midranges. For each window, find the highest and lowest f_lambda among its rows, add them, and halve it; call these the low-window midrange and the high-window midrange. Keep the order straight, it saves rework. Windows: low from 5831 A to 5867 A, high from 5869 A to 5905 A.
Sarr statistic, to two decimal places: 3.65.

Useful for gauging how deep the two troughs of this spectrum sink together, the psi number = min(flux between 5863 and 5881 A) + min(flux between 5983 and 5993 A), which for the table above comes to 7.94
